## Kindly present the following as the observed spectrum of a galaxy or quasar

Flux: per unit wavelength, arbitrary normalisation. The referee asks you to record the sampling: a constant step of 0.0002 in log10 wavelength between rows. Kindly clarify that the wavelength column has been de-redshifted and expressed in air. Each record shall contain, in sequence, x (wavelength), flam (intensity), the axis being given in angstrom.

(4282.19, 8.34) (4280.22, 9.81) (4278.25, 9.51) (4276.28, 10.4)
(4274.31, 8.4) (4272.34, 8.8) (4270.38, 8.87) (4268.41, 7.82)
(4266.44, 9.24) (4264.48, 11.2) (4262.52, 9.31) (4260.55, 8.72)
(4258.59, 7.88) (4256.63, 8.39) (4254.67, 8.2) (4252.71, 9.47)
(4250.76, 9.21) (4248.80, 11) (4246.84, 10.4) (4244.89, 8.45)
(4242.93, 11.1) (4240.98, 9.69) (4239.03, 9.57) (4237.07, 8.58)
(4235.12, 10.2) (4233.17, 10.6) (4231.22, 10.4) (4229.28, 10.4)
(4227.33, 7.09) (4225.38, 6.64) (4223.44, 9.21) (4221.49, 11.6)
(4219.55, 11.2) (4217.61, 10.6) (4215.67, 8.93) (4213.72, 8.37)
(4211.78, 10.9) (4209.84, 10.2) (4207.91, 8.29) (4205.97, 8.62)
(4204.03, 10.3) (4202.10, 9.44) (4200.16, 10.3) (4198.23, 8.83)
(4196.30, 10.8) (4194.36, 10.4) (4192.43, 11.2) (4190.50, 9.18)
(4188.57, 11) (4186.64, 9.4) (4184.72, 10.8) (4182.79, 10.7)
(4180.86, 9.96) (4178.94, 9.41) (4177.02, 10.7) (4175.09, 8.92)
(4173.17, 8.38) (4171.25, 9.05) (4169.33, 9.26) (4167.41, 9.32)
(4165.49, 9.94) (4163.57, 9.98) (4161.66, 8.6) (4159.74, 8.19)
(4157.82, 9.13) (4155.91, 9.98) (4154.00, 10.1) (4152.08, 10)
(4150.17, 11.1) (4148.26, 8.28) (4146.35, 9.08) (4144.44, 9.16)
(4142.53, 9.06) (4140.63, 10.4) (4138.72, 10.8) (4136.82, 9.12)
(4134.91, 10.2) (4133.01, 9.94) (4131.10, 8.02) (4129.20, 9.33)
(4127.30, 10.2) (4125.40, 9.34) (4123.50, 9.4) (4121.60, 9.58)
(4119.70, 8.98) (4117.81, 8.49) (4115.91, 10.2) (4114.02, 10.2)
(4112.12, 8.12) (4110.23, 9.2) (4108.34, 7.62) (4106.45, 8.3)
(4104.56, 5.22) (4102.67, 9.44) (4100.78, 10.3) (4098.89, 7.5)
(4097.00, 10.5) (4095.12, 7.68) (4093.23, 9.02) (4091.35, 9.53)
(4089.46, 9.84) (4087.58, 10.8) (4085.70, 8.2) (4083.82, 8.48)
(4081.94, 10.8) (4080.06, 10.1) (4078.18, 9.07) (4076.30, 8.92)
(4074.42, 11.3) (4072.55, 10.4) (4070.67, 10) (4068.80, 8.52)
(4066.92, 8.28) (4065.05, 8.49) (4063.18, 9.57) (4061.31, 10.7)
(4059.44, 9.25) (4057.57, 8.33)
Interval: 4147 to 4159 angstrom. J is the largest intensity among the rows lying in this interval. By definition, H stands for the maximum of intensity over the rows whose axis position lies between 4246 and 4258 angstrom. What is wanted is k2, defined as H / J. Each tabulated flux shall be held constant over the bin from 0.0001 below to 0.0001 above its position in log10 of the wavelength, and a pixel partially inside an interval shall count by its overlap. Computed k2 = 0.99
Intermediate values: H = 11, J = 11.1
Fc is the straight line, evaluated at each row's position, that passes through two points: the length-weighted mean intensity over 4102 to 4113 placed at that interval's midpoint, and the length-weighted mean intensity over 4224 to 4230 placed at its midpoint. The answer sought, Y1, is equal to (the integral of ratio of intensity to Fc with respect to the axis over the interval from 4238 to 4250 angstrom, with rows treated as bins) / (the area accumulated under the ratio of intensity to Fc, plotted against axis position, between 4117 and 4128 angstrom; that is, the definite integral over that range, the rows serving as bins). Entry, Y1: 1.16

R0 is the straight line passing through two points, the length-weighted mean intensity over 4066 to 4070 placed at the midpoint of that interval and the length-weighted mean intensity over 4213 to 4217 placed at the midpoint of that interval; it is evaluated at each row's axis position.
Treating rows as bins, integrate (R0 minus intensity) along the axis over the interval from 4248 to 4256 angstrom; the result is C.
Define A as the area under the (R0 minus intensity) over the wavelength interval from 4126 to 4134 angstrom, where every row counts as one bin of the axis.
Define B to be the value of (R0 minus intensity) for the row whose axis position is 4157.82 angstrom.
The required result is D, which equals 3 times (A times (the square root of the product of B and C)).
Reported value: -23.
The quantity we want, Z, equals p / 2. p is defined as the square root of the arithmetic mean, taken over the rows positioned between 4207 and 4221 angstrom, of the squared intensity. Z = 4.93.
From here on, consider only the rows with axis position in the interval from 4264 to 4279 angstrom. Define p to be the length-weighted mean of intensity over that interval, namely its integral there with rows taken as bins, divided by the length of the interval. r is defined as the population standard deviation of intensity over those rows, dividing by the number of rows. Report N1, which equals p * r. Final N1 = 9.4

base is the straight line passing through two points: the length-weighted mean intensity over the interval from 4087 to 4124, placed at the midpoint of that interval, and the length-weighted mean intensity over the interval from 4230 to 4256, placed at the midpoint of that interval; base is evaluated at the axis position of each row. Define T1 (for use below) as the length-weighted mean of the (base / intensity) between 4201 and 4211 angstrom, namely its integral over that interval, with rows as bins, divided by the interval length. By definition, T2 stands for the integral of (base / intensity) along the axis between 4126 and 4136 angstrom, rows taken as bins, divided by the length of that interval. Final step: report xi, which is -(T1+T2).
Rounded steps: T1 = 1.02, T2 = 0.96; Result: -1.99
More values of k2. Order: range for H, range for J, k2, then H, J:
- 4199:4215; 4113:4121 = 1.07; 10.9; 10.2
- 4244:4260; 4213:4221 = 0.98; 11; 11.2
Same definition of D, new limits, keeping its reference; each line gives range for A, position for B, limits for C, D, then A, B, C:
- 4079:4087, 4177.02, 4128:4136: -75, -7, -1.96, -6.0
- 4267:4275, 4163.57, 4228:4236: 40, 3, -1.27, -11.3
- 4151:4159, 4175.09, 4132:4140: -36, -9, -0.18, -10.9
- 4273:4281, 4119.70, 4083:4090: -18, -4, -0.36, -5.4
